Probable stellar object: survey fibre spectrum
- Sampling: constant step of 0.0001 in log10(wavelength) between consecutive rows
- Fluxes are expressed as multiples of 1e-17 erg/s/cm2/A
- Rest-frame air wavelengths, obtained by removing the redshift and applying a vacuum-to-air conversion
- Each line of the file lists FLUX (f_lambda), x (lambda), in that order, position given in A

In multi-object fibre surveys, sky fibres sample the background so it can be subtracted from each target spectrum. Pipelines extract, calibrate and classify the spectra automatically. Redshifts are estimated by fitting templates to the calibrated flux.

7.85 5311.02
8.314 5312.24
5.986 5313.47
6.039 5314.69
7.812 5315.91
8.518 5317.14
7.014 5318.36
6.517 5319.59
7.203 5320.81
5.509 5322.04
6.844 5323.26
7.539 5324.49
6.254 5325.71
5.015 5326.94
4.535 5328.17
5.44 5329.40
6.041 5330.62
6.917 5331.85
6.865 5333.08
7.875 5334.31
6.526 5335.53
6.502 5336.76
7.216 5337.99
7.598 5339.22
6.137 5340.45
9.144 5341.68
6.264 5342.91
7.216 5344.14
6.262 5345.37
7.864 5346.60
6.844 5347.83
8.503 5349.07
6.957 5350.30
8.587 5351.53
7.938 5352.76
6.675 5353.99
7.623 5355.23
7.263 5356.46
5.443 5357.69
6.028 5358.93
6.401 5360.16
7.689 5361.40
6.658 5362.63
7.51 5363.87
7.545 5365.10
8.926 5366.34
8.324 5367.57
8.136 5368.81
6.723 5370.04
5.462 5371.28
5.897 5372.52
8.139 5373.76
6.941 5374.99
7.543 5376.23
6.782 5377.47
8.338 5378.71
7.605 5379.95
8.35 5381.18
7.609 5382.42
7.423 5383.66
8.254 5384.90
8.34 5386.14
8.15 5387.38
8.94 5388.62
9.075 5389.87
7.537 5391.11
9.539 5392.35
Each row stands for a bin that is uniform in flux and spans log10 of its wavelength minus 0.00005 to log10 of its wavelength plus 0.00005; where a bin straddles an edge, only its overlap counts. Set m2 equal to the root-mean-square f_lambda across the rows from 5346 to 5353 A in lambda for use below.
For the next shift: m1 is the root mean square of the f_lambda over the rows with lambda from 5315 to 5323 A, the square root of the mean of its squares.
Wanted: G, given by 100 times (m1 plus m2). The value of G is 1497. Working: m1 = 7.2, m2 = 7.81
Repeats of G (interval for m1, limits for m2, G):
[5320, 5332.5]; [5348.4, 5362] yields 1346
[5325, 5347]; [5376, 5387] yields 1456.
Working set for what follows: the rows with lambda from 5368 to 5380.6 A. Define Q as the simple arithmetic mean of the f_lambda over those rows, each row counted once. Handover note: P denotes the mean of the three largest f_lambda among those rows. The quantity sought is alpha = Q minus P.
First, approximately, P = 8.20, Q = 7.2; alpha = -1.0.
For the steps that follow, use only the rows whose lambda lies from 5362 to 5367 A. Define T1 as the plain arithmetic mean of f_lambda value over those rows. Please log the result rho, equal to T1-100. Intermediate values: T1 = 7.7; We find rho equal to -92.3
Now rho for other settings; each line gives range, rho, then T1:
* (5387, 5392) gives -91.6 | 8.4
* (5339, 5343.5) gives -92.7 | 7.3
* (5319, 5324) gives -93.5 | 6.5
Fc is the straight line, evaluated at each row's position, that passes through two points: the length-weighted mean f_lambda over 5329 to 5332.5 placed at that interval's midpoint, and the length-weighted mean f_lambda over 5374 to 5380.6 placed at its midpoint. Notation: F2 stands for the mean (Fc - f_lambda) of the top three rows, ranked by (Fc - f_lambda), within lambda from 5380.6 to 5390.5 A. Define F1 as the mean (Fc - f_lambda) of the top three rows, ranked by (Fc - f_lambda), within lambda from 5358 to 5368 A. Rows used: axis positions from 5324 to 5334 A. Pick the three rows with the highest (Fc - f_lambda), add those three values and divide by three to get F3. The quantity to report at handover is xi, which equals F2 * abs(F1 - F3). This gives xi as -0.01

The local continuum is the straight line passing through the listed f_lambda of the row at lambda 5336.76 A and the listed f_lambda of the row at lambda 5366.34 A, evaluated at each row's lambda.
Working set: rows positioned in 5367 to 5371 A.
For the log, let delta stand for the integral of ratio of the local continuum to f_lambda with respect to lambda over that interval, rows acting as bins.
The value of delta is 5.0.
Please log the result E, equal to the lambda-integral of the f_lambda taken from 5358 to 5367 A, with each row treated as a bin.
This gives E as 65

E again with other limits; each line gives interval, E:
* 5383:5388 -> 40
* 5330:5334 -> 27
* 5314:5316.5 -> 17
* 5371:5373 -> 11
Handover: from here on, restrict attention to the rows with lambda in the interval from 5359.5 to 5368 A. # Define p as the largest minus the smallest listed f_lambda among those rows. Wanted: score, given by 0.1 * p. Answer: 0.25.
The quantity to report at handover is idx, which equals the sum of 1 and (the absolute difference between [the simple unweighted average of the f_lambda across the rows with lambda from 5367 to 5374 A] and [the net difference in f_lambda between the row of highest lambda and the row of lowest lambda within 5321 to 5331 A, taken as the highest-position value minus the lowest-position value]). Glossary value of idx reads 7.58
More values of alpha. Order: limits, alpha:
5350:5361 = -1.1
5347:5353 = -0.6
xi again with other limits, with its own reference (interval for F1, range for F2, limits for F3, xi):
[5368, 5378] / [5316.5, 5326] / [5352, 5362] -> -0.05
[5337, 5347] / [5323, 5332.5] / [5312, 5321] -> 0.80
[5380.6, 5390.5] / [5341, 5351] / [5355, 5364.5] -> 0.15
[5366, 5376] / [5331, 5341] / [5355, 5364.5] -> 0.00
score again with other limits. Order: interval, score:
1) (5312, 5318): 0.25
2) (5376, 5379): 0.16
